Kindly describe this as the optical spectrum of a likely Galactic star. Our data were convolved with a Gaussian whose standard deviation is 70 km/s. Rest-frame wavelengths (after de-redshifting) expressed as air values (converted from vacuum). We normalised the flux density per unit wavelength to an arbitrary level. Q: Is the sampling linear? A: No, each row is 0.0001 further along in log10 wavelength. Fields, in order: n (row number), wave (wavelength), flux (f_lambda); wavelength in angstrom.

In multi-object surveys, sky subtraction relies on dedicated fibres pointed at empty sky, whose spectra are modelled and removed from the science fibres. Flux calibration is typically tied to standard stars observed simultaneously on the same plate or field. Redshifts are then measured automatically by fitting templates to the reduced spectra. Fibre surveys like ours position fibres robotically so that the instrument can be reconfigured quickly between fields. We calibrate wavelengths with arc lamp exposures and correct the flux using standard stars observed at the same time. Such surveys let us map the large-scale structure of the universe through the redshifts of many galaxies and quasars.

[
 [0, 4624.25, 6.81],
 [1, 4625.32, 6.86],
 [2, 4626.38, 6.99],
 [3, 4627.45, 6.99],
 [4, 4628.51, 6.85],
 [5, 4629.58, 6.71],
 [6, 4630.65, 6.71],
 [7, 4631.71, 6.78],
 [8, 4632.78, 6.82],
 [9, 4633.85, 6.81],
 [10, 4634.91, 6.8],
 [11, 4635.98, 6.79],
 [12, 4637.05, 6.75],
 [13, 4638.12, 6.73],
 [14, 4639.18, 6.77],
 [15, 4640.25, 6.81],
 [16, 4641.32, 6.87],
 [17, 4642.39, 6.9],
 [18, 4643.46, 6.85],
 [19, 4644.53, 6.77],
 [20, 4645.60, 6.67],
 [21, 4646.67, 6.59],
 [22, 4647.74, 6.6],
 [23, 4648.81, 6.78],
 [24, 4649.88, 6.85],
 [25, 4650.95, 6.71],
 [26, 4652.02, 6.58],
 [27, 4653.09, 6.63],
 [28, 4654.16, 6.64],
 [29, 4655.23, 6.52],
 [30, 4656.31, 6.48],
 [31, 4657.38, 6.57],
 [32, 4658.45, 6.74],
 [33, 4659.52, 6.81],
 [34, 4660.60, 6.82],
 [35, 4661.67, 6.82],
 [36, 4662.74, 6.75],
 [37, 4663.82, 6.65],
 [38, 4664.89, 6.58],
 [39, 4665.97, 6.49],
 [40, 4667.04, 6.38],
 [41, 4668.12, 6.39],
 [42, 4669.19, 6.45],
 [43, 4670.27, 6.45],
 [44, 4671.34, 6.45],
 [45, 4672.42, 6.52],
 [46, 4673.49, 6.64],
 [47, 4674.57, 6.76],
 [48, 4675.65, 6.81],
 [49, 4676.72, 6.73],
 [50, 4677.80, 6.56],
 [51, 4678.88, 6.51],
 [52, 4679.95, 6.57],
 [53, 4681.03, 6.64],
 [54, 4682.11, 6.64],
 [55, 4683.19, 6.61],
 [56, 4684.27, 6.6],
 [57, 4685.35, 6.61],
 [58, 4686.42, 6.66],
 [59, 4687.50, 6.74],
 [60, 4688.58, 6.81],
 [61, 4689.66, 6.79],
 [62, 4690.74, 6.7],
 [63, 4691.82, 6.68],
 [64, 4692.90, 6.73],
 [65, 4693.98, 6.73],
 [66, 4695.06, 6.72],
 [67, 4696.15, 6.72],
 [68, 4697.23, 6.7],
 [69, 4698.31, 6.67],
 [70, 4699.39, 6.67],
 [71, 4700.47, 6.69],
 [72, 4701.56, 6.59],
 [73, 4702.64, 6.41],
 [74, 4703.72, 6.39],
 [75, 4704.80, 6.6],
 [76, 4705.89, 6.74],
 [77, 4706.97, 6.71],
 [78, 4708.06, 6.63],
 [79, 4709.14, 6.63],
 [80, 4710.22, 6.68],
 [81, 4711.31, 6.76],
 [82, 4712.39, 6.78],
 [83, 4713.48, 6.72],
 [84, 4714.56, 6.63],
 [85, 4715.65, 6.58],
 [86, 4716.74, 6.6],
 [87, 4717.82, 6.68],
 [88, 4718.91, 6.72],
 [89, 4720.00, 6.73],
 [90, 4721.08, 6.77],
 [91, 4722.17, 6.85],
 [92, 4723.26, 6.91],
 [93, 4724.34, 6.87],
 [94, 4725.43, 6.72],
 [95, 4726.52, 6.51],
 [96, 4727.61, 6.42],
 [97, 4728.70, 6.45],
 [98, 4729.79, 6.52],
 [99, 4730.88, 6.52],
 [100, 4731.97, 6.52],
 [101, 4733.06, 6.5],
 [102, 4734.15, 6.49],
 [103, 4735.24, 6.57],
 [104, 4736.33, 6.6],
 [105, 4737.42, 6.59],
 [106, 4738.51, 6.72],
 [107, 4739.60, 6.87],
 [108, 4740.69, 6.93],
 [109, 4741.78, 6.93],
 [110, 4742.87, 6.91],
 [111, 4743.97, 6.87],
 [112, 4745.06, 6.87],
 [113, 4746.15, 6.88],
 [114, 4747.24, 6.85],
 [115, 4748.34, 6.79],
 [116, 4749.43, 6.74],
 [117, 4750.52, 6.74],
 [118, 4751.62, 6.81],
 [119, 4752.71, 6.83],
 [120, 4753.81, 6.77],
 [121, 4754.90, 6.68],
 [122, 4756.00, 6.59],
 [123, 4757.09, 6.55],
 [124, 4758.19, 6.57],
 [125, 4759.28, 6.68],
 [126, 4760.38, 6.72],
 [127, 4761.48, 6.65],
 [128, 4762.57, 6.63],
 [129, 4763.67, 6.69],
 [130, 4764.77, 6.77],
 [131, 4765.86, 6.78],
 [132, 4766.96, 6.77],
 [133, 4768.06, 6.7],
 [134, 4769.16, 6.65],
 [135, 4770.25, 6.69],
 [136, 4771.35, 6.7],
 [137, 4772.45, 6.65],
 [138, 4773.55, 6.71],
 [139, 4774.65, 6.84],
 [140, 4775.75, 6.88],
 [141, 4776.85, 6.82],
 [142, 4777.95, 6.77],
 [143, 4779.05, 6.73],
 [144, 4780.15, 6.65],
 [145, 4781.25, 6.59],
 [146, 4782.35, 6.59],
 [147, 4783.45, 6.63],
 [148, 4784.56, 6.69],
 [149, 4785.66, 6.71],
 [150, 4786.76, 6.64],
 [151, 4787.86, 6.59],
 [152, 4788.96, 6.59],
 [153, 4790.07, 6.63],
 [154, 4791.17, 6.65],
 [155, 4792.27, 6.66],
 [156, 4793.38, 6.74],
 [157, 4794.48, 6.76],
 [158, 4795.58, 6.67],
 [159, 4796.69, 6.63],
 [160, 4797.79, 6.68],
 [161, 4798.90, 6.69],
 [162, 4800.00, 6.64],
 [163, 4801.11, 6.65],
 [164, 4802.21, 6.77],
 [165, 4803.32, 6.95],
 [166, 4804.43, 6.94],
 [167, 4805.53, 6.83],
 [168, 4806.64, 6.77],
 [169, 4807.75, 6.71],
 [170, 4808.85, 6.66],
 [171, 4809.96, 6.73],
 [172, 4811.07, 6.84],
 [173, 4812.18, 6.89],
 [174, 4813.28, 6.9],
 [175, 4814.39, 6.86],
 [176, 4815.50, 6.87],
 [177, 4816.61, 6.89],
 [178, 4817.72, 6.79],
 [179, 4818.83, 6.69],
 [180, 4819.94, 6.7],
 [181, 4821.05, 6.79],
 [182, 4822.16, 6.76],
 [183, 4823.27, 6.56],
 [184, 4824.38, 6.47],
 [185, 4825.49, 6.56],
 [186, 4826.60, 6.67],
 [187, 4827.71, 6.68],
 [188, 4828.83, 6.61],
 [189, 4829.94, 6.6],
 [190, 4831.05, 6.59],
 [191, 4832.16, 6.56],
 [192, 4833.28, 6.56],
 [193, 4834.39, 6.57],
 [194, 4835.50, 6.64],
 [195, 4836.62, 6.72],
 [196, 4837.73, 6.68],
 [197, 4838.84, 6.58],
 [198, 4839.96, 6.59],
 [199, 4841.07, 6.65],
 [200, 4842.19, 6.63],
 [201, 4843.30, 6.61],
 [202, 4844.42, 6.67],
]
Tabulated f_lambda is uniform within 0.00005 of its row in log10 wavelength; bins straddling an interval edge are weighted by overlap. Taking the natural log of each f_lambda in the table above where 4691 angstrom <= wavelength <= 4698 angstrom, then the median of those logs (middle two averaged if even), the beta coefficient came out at 1.91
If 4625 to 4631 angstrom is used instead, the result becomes 1.92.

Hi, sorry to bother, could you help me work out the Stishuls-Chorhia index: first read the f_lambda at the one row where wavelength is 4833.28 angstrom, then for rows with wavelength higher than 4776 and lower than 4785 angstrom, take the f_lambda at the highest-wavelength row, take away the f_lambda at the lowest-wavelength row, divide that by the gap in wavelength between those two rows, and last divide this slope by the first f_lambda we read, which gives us -0.003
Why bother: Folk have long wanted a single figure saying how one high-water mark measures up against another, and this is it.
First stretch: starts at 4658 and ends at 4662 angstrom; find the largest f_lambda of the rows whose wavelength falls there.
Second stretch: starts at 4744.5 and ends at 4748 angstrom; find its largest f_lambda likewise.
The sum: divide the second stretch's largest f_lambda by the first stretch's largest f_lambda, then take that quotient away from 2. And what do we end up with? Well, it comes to 0.99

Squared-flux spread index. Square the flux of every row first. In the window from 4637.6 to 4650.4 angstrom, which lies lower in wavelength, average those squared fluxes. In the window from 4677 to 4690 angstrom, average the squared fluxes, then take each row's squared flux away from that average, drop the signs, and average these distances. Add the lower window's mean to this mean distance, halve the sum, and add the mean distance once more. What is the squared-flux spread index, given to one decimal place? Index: 24.3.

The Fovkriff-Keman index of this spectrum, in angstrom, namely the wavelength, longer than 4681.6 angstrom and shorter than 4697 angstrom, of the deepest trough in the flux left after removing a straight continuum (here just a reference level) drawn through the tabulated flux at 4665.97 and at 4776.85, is 4684.27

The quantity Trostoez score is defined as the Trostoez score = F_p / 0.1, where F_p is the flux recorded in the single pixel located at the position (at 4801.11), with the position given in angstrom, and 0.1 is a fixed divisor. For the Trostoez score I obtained 66.5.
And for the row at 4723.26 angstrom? 69.1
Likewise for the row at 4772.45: 66.5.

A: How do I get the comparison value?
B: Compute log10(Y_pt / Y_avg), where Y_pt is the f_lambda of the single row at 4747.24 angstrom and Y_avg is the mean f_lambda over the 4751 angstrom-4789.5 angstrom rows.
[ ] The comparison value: 0.010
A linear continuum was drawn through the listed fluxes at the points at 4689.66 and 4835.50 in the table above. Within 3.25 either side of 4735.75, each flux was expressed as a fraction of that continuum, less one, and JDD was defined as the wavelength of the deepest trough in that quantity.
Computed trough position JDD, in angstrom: 4734.15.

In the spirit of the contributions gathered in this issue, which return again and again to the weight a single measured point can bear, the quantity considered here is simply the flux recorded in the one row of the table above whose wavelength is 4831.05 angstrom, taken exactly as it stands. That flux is 6.59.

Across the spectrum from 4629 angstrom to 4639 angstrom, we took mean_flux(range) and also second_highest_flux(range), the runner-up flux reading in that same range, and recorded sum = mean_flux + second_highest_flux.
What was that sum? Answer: 13.6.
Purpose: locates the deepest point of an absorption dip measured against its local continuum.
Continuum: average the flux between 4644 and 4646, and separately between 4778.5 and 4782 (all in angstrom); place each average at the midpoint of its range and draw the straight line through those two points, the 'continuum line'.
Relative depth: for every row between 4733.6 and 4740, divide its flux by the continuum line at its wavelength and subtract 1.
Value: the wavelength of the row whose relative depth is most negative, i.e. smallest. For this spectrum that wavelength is 4734.15 angstrom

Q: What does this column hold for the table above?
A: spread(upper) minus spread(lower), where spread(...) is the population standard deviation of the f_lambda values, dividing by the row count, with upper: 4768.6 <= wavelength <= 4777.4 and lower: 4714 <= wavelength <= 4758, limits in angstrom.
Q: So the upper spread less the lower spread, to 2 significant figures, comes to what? -0.066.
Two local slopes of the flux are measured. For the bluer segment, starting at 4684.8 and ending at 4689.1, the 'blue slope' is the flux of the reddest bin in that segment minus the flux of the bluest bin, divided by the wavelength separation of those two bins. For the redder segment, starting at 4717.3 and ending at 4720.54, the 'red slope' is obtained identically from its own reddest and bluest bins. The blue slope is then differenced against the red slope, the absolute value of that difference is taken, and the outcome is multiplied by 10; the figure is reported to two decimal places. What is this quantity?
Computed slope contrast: 0.39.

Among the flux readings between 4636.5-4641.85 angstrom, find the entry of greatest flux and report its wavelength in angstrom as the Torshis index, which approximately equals 4641.32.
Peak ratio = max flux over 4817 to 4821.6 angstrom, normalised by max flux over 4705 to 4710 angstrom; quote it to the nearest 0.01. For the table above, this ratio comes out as 1.01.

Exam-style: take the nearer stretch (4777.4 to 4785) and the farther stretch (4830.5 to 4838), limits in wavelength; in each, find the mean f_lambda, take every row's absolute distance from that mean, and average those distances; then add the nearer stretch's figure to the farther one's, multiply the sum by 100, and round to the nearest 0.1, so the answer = 11.0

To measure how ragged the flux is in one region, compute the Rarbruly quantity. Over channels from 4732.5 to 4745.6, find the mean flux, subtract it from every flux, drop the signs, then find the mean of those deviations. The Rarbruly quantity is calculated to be 0.159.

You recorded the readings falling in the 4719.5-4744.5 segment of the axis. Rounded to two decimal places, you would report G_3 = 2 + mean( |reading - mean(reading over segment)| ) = 2.16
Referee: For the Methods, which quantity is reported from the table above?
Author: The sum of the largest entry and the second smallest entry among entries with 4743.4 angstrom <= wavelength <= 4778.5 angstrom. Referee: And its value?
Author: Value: 13.45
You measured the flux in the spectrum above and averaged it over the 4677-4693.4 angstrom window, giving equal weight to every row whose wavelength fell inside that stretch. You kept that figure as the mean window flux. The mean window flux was 6.66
